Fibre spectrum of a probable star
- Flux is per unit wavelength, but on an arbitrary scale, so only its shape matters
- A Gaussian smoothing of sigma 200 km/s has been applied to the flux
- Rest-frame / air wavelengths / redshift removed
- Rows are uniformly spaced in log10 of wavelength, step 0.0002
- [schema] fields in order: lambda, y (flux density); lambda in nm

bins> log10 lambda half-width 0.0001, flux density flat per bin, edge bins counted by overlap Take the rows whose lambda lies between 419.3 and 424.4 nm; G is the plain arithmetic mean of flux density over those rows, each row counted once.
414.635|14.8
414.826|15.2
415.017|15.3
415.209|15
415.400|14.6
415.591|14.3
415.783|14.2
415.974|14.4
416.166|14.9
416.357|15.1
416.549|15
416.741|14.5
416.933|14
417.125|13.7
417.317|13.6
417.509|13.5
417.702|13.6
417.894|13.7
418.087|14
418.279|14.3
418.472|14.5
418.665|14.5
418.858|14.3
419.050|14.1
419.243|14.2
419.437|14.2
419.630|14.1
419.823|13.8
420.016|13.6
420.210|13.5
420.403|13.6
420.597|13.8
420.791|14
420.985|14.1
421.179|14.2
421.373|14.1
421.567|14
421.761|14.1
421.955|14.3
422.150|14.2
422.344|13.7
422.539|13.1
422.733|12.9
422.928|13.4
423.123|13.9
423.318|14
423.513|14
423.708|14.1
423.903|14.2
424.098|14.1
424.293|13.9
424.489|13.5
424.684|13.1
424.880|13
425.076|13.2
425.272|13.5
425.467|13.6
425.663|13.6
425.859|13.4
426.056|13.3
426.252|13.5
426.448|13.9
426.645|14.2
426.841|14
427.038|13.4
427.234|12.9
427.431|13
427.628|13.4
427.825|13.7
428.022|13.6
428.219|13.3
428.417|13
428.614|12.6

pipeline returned 13.9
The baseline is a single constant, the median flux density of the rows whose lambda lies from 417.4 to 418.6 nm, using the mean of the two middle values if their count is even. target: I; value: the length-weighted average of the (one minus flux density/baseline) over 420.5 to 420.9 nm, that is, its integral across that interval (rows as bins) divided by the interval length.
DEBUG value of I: 0.00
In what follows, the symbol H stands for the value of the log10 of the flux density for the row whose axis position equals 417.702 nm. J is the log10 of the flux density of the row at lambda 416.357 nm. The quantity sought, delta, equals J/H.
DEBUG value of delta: 1.04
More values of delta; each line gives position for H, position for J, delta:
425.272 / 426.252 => 1.00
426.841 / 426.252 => 0.99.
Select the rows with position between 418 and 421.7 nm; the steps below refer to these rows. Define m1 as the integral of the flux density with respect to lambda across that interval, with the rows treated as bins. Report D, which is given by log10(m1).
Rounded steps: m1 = 52.0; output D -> 1.72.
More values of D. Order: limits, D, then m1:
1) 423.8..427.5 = 1.70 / 50.1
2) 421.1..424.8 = 1.71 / 51.2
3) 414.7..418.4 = 1.73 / 53.2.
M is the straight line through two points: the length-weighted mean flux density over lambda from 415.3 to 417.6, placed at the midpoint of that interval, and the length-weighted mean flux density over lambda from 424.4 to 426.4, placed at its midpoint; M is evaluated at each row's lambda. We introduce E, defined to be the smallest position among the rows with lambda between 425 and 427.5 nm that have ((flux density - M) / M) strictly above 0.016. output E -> 425.467 nm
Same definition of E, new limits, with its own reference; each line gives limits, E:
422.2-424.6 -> 423.123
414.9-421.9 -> 415.017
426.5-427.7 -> 426.645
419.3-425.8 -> 420.985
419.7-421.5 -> 420.985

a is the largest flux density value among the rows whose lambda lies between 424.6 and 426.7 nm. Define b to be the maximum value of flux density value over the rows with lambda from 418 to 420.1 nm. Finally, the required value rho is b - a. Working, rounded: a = 14.2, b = 14.5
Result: 0.3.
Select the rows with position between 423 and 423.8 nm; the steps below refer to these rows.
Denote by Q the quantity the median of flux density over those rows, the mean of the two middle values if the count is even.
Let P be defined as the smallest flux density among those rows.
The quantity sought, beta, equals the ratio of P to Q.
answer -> 0.993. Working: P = 13.9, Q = 14.0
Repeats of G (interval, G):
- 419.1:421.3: 13.9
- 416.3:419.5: 14.2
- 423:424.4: 14.0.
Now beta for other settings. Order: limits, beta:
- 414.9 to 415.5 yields 0.973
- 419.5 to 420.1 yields 0.986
